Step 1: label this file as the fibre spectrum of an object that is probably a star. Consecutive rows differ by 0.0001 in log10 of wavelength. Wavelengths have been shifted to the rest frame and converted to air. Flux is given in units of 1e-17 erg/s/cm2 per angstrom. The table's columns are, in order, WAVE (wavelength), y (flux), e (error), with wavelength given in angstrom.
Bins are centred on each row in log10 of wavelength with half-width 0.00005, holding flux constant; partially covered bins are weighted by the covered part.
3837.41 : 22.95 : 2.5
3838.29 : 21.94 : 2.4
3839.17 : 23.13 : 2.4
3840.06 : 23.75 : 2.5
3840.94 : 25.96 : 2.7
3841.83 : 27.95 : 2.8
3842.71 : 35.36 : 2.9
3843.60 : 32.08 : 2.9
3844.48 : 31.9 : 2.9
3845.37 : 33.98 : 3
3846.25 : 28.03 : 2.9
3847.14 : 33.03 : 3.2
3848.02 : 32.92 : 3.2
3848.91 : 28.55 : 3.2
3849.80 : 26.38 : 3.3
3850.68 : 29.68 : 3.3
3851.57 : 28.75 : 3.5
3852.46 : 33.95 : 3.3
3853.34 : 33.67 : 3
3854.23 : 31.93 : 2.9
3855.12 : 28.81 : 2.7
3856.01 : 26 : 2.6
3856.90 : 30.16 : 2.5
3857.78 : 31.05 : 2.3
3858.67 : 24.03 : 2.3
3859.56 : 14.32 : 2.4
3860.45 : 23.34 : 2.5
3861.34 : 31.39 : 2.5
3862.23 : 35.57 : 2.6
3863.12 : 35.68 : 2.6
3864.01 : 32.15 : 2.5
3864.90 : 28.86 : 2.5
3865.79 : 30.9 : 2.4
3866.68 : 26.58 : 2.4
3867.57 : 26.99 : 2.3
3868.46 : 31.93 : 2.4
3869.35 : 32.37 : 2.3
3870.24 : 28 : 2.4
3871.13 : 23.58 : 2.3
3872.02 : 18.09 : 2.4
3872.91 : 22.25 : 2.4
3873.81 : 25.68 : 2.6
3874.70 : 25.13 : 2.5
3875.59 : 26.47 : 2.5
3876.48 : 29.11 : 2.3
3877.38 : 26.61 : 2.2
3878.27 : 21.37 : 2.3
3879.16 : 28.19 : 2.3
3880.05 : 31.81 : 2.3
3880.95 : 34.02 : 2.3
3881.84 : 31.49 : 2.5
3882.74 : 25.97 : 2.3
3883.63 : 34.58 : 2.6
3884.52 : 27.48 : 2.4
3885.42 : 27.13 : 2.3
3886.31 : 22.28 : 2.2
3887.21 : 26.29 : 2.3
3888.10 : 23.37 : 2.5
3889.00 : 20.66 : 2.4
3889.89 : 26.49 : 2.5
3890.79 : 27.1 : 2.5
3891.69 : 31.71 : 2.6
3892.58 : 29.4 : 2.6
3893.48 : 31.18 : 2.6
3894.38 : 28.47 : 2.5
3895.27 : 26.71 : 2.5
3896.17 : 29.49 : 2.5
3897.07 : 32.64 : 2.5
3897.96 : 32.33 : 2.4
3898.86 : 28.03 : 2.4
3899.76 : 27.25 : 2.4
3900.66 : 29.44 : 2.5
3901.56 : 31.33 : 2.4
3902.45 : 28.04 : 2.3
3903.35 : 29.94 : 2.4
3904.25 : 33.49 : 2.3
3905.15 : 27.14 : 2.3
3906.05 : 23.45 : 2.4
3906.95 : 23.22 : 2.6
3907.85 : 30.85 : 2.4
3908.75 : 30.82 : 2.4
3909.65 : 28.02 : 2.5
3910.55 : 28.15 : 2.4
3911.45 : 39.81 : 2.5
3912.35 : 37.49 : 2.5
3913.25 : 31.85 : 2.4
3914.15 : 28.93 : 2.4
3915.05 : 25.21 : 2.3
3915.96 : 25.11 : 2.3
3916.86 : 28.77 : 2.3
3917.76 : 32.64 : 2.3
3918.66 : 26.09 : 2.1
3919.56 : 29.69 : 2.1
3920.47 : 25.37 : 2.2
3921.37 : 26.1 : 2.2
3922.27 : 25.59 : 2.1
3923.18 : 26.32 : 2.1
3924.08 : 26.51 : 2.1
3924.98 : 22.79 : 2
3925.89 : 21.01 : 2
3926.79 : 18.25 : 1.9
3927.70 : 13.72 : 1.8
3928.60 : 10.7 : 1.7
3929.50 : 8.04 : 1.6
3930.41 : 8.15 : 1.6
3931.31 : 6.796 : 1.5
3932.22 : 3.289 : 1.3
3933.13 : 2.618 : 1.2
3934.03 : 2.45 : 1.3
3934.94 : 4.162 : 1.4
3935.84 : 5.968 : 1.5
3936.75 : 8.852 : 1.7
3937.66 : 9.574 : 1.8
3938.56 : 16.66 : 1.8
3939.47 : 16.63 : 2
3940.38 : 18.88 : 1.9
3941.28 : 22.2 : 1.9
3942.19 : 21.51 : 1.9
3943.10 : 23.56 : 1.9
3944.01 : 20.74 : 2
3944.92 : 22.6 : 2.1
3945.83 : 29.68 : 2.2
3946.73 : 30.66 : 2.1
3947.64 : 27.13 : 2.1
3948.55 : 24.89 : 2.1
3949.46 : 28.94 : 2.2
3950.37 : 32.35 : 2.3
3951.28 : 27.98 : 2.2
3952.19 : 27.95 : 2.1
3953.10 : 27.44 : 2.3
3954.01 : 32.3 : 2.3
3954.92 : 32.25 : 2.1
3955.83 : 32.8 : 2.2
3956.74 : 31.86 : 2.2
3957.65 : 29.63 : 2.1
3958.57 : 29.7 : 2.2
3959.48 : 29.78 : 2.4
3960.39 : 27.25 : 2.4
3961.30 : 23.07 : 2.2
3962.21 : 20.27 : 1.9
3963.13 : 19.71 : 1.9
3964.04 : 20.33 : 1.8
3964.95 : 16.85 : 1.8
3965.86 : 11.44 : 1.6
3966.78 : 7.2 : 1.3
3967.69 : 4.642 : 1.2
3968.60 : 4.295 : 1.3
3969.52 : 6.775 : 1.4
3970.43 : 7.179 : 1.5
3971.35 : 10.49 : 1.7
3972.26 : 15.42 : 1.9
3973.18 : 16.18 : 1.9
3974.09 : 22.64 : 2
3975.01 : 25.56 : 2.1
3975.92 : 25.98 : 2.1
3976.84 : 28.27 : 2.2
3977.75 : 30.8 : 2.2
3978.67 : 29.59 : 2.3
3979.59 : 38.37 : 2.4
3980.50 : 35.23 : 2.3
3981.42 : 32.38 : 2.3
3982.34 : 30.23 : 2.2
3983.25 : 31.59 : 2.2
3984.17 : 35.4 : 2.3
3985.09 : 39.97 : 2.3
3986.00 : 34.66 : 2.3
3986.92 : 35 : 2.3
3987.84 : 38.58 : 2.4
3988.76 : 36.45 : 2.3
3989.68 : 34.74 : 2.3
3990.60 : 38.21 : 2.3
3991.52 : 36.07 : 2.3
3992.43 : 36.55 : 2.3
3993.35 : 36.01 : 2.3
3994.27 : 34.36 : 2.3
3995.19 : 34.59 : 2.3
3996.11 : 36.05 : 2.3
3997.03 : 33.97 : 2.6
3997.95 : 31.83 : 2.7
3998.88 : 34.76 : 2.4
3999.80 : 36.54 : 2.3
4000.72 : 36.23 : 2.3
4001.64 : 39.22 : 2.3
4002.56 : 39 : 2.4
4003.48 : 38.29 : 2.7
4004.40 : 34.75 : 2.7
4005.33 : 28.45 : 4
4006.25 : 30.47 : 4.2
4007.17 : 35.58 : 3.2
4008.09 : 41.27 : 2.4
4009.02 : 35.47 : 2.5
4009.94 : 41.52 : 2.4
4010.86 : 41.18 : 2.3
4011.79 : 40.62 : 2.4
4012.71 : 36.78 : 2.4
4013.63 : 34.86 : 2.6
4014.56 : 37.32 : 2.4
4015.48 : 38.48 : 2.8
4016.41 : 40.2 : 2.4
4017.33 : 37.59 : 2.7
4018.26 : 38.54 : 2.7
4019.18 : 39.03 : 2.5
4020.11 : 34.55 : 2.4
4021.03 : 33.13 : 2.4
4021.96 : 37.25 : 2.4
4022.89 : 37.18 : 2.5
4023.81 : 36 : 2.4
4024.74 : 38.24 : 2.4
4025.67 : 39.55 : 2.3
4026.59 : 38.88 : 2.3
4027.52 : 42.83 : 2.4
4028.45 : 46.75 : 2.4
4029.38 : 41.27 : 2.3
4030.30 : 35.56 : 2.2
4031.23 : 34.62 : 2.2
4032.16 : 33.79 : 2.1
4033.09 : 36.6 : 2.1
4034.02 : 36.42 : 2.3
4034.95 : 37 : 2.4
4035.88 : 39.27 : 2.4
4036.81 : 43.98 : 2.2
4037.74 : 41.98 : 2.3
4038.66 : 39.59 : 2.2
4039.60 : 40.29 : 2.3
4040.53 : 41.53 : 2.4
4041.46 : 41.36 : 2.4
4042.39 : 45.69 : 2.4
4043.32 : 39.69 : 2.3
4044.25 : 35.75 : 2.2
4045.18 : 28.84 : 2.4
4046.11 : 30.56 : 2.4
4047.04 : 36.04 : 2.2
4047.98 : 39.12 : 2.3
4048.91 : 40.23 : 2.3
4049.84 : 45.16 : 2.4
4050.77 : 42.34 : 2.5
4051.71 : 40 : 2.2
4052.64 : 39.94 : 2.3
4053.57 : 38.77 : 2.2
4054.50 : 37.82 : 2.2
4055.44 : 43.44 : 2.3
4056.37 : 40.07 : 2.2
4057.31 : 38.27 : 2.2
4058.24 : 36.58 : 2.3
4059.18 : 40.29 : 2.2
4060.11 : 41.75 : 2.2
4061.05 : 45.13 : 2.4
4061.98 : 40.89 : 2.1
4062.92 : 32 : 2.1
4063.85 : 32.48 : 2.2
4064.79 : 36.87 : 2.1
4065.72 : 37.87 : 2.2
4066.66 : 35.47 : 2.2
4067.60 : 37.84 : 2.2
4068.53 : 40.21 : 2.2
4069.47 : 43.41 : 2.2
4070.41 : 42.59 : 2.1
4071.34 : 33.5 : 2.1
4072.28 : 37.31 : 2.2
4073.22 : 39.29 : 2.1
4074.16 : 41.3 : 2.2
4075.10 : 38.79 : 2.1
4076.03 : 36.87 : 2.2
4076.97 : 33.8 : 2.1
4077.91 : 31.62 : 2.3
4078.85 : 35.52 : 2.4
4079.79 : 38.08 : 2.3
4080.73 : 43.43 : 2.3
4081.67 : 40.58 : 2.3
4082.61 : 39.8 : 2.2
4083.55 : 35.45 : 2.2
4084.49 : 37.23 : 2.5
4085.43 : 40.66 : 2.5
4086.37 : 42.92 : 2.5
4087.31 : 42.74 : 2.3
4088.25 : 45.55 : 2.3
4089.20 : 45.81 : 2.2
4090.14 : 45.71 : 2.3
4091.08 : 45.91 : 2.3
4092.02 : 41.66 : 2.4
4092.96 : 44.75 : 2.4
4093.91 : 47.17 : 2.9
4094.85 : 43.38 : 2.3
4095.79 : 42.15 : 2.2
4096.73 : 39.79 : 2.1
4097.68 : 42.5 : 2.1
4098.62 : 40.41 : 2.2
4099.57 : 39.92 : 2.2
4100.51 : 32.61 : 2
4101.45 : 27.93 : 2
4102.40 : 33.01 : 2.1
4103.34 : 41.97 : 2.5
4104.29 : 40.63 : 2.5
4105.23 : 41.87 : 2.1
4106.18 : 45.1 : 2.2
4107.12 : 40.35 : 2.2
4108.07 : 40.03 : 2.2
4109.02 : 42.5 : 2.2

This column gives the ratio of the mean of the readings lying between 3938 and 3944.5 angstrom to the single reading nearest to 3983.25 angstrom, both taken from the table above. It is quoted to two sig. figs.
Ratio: 0.63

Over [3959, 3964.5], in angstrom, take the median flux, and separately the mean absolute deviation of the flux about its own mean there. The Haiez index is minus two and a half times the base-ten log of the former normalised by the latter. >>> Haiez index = -2.0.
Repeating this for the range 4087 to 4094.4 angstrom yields -3.8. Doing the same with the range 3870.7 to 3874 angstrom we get -2.5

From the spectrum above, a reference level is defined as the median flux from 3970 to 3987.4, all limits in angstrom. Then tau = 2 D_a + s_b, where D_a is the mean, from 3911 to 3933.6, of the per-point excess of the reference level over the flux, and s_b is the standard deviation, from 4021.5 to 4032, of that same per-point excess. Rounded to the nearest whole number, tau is 20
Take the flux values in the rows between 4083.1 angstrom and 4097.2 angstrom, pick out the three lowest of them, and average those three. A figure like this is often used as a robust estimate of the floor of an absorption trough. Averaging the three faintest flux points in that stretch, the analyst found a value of 37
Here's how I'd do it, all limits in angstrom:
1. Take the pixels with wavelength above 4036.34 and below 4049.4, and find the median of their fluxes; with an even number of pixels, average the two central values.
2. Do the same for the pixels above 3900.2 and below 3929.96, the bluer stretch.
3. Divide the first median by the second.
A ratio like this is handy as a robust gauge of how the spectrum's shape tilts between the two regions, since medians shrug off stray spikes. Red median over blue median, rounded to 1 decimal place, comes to 1.5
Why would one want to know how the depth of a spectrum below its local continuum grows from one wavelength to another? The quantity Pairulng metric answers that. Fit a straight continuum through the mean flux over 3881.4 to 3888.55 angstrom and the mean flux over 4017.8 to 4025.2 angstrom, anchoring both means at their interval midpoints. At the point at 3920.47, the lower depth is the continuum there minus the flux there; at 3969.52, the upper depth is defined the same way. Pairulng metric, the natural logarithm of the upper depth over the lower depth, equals 1.8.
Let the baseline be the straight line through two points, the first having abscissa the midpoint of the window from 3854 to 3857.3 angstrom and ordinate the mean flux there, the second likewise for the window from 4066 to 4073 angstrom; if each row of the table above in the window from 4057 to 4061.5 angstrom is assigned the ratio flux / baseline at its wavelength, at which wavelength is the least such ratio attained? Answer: 4058.24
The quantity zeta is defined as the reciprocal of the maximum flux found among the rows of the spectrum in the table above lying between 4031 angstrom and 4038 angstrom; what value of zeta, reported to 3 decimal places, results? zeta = 0.023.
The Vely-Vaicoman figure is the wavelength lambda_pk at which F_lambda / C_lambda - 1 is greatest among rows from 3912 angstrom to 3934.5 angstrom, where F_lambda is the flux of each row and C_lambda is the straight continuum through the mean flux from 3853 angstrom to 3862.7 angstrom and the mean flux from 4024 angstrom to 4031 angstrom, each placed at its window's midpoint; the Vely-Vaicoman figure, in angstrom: 3912.35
